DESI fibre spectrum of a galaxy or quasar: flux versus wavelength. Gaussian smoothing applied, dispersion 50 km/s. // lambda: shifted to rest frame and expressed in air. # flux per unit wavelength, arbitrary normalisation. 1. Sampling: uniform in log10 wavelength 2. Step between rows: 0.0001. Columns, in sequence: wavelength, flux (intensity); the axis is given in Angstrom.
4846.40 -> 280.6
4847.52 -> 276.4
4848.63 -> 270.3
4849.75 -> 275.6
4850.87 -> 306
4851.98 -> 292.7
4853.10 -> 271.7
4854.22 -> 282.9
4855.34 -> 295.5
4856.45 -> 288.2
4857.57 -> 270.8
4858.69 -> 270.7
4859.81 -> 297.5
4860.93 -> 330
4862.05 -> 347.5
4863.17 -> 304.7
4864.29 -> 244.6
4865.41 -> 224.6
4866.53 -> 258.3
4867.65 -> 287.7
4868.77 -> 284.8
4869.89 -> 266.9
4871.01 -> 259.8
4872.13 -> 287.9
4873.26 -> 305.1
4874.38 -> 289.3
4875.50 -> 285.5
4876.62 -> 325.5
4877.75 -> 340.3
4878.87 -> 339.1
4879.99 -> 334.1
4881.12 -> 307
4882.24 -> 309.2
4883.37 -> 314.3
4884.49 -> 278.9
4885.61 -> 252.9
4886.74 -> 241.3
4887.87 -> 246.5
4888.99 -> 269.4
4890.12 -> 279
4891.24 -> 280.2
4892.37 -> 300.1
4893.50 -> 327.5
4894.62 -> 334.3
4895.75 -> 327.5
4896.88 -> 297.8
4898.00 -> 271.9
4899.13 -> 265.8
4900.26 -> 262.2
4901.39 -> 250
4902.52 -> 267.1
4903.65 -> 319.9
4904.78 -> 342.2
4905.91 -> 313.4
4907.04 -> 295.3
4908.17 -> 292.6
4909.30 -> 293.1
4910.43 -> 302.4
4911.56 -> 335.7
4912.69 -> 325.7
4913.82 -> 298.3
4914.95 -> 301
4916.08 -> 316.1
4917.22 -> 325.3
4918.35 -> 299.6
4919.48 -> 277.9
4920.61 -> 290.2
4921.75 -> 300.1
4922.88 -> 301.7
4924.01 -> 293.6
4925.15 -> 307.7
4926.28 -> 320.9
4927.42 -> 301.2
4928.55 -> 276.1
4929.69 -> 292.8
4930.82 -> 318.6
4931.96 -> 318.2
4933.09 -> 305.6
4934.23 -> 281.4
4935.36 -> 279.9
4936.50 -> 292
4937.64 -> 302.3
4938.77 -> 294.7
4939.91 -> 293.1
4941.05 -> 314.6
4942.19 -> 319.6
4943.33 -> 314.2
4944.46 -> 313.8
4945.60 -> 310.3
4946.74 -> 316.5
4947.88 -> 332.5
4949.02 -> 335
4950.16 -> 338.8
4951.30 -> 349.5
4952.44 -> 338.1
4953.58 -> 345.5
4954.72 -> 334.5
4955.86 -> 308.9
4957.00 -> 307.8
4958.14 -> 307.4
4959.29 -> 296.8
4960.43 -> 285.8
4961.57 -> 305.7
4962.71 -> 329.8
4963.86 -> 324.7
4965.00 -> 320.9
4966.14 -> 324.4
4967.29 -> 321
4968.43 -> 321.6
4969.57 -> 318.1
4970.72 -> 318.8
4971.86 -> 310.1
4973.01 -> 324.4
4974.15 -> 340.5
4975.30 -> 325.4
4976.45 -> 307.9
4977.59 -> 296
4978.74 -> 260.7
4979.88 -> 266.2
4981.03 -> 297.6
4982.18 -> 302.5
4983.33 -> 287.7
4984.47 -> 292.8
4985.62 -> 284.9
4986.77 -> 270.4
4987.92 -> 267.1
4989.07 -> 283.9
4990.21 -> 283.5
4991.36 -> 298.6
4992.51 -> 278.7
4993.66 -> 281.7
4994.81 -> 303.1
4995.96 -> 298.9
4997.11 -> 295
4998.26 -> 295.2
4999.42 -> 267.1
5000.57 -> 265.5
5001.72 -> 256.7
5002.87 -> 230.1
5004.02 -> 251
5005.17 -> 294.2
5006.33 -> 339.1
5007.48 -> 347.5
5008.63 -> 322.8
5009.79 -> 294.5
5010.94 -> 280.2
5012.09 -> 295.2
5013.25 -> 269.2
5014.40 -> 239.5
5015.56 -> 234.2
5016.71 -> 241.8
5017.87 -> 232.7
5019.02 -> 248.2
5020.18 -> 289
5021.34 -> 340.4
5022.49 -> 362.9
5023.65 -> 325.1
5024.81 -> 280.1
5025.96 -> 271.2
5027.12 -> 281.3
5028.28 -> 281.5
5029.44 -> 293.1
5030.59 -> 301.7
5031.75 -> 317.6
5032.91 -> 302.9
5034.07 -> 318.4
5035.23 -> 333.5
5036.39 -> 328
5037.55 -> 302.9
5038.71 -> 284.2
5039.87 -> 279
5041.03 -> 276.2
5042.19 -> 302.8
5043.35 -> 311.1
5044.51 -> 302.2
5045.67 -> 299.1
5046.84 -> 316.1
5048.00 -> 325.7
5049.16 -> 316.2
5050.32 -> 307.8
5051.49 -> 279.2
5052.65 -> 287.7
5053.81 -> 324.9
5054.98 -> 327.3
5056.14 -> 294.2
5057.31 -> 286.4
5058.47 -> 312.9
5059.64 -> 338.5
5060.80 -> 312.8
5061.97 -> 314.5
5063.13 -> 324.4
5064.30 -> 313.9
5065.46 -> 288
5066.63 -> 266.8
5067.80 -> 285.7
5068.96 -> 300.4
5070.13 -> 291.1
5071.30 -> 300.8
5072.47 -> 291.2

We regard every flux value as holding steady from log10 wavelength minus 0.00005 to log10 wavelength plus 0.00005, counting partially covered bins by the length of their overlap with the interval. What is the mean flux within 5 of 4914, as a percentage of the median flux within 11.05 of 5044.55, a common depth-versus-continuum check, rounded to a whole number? 101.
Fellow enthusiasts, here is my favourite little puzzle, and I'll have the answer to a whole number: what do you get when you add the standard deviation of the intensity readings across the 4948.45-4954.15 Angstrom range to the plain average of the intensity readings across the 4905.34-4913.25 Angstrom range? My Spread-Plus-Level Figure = 314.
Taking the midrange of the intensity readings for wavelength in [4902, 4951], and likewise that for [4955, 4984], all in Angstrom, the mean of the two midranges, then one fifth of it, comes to 60.5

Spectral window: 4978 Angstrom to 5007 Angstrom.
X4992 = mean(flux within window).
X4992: 282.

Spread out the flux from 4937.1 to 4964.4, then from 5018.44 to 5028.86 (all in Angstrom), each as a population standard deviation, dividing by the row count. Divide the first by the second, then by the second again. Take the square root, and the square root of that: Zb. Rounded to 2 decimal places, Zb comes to 0.34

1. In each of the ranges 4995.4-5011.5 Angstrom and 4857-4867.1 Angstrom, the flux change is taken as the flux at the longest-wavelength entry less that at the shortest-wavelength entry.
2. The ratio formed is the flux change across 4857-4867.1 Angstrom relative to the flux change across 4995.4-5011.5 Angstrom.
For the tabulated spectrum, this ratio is 0.7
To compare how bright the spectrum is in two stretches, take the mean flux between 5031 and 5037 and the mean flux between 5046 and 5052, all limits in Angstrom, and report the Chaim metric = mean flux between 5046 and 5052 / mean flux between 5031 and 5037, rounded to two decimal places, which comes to 0.97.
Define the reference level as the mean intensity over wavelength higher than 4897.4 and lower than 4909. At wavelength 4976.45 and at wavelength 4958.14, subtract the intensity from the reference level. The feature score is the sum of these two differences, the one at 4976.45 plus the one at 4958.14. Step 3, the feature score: -39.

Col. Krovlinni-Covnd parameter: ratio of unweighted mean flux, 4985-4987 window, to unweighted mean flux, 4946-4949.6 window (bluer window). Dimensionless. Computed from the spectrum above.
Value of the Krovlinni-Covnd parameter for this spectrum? 0.85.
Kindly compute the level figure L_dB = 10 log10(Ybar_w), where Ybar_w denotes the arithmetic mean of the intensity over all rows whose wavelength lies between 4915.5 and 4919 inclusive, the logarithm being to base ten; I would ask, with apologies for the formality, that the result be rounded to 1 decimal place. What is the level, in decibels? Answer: 25.0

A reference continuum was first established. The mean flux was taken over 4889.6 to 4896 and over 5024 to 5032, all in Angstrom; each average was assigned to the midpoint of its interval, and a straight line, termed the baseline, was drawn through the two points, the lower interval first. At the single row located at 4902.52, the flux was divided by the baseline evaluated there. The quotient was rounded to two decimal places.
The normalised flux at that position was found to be 0.87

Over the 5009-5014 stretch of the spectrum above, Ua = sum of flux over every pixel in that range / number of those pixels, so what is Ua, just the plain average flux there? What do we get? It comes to 285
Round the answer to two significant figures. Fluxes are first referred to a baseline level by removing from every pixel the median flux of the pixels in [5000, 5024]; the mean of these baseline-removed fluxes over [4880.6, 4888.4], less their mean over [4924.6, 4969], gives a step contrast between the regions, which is -34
